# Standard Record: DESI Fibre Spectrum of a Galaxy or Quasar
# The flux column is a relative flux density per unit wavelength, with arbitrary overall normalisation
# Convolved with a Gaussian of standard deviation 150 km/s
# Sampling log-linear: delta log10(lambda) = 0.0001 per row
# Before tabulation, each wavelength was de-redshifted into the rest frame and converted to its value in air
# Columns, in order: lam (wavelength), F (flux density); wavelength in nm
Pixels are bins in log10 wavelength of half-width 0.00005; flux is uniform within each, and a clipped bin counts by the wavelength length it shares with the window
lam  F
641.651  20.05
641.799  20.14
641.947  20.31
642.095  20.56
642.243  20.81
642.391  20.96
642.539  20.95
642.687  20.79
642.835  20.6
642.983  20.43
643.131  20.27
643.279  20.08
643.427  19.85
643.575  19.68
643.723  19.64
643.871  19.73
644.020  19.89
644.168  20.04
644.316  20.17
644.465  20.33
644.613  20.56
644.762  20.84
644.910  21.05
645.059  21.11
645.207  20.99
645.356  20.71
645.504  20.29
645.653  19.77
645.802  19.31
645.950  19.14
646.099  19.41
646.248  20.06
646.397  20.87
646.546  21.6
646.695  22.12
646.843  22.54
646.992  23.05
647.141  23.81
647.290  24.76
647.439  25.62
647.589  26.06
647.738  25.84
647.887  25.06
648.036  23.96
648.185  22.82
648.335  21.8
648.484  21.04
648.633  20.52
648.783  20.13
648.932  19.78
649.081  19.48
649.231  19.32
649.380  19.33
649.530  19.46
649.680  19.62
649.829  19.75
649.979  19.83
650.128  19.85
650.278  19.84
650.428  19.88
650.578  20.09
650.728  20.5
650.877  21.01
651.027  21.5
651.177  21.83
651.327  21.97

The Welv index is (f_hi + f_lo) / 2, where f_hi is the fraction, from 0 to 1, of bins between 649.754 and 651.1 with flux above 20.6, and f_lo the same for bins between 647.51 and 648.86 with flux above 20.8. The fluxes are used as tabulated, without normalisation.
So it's 0.50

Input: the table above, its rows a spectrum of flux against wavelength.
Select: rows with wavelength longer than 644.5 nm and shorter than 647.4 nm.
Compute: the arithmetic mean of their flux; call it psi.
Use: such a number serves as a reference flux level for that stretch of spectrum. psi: 21.2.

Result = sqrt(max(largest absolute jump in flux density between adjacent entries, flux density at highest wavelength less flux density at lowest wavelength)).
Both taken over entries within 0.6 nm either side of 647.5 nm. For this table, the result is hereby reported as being 1.0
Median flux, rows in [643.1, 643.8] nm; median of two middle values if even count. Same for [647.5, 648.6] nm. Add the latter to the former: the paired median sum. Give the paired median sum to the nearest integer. 44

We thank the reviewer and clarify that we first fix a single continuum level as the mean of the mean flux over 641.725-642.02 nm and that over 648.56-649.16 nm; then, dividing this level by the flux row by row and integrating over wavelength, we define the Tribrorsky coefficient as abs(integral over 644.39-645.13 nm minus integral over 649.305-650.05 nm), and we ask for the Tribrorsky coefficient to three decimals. 0.049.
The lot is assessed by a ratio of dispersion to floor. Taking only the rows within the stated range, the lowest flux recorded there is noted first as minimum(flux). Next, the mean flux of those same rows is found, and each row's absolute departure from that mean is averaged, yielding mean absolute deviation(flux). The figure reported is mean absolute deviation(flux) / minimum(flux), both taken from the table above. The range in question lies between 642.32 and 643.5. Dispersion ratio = 0.017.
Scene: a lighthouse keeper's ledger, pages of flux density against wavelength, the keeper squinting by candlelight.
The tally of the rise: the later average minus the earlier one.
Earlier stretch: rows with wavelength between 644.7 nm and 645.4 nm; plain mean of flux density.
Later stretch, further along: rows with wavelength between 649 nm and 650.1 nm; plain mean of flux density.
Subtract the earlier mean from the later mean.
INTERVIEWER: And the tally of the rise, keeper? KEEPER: -1.4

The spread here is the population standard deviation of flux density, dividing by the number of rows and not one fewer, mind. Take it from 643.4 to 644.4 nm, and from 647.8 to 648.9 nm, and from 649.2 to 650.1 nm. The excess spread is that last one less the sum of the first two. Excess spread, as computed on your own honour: -1.7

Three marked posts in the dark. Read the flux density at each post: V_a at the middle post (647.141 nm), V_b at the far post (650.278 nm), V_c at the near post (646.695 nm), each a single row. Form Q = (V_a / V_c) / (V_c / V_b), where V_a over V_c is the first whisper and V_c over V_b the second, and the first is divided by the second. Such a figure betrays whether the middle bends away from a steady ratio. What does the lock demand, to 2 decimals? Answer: 0.97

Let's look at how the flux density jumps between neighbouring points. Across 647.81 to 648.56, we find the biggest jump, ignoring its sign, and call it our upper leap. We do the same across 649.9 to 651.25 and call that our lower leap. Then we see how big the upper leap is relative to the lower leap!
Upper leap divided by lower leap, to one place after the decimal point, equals 2.2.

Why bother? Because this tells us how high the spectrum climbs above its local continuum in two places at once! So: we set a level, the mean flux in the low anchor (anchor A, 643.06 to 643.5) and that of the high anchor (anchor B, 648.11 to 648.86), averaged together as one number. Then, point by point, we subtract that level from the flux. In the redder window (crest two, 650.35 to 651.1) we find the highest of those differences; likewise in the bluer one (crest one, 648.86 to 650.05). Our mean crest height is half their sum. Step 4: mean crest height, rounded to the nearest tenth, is 0.0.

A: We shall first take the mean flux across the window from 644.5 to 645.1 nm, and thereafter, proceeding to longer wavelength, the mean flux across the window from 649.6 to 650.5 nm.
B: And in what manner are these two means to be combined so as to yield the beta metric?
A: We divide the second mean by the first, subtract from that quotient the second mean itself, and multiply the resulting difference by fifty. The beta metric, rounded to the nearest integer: -942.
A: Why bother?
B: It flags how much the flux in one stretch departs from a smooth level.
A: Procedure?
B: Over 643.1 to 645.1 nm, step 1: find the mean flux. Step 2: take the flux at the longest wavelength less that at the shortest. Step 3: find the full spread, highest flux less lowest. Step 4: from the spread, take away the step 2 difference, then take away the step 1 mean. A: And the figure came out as -19.6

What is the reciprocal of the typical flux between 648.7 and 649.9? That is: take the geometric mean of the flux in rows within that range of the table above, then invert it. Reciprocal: 0.051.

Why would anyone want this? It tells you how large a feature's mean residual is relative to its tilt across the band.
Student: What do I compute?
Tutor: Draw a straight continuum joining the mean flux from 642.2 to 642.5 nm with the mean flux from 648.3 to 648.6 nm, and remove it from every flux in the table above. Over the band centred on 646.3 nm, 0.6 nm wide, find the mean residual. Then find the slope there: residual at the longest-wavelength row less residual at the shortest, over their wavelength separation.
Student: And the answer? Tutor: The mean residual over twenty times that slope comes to -0.008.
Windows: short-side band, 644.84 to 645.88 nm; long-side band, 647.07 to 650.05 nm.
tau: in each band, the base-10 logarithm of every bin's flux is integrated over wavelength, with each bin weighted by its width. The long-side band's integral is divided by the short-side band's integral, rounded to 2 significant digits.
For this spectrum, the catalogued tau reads 2.9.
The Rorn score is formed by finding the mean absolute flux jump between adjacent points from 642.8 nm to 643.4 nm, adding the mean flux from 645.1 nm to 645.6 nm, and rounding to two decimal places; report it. 20.84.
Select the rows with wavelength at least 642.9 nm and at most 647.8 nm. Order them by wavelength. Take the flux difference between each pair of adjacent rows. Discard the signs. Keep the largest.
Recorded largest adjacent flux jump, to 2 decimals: 0.95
